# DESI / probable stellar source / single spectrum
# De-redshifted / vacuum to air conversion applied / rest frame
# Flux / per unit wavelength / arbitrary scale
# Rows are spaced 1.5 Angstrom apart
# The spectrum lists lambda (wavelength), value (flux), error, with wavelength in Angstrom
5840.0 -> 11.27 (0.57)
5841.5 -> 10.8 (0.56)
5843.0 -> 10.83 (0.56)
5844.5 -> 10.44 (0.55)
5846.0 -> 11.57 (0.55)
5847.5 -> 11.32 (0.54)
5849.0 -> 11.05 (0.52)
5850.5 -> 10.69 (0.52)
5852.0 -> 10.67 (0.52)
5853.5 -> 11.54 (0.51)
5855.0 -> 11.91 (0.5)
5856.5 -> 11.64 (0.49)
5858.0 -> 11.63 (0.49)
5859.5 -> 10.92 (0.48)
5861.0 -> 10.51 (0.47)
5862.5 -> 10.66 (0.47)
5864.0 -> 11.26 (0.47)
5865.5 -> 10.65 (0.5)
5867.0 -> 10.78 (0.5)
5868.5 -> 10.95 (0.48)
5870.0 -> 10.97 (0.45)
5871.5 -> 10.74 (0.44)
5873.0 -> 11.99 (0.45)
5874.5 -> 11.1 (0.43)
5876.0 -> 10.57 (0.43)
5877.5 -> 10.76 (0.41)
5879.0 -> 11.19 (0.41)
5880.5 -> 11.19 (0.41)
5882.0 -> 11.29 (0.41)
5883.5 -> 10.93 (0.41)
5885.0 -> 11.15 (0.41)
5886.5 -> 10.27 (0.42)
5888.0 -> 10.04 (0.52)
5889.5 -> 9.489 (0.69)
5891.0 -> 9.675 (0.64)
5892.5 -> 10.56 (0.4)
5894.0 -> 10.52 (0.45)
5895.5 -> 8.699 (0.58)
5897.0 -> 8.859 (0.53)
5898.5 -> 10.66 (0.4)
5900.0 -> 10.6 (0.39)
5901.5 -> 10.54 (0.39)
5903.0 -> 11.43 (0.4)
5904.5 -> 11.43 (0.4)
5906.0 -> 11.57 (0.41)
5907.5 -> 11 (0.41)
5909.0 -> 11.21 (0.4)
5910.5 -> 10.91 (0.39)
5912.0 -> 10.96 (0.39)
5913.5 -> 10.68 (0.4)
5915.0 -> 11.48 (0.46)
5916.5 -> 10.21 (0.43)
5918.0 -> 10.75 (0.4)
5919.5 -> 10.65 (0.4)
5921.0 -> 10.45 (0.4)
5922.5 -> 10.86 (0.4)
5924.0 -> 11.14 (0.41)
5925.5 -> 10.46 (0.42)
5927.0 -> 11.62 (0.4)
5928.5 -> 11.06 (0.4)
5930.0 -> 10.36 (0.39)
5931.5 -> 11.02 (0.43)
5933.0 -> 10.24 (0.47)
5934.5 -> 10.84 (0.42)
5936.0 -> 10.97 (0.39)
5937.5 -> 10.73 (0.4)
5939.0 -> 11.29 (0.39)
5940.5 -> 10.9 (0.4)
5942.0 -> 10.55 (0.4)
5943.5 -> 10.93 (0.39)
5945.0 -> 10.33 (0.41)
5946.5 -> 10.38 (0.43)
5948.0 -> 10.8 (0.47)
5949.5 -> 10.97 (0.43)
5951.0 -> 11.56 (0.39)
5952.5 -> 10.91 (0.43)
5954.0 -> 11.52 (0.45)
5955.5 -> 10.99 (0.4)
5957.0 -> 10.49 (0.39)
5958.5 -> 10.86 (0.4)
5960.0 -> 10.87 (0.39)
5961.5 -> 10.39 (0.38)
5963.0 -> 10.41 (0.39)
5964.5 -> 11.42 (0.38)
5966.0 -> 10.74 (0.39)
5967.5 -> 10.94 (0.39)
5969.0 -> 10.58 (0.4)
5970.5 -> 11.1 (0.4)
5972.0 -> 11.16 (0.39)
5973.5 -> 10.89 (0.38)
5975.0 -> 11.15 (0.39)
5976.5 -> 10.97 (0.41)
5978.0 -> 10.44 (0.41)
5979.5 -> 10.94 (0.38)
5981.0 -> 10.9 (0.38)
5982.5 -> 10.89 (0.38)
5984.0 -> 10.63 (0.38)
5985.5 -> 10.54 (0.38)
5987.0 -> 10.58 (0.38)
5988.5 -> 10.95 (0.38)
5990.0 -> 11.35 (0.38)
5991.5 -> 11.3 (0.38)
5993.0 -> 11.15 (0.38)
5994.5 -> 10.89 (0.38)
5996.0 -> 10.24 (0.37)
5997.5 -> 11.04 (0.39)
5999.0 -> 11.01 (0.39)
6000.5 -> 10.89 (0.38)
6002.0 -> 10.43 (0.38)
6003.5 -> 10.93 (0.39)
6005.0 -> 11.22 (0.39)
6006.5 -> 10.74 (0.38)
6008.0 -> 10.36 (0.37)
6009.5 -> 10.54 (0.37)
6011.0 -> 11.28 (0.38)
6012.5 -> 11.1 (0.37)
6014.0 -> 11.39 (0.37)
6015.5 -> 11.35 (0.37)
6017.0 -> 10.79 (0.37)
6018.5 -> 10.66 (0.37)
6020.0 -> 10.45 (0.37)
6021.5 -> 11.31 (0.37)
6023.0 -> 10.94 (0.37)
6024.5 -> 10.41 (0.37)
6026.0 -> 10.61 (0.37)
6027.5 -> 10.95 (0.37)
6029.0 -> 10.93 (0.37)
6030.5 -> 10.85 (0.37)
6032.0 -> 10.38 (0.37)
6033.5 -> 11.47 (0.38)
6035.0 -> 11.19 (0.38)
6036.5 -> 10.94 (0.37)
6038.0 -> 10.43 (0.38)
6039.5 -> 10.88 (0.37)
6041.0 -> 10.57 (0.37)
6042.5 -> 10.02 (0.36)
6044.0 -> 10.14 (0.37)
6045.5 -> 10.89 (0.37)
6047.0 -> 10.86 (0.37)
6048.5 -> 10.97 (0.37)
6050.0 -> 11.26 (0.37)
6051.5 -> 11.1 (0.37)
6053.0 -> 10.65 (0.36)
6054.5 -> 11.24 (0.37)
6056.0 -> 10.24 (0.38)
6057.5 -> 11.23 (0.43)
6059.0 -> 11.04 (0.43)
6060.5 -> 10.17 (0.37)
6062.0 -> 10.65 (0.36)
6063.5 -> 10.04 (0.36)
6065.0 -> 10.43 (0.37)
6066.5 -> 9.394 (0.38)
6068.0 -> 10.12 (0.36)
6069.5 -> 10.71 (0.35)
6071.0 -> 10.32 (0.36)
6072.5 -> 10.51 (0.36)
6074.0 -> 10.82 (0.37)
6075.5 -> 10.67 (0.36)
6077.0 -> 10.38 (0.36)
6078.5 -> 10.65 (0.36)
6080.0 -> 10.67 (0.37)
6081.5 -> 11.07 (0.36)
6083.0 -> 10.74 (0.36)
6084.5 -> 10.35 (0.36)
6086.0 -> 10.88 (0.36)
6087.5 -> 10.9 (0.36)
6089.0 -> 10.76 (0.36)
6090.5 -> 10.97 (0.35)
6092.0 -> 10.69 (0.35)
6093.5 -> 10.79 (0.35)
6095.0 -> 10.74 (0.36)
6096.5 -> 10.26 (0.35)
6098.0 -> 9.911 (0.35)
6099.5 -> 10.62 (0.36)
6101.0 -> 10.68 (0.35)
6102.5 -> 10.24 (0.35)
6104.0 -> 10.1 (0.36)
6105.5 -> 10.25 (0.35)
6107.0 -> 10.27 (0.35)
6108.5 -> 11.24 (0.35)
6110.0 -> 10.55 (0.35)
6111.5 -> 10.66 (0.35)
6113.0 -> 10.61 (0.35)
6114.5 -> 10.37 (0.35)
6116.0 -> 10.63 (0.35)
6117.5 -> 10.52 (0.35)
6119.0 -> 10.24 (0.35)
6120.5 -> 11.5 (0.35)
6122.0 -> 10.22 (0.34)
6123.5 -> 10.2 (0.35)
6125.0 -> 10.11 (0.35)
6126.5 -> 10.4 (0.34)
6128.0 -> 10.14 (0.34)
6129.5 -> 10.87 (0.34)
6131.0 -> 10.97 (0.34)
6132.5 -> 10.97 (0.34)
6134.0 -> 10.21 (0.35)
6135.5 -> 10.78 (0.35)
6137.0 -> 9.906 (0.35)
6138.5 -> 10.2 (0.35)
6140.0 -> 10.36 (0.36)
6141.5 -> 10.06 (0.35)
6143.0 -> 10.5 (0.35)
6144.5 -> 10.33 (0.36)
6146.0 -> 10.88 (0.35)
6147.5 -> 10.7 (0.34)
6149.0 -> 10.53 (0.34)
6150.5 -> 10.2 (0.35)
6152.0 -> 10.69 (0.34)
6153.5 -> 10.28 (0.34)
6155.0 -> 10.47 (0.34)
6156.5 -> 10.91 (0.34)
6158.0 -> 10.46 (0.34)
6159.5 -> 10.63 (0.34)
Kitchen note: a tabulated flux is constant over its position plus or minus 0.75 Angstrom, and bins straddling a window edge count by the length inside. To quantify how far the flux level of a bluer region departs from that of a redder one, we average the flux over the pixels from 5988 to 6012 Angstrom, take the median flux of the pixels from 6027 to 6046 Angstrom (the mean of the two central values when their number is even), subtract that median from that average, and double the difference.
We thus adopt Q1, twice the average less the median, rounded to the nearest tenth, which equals 0.0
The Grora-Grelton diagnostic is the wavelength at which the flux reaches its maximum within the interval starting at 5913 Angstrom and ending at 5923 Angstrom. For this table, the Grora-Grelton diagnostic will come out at 5915.0 Angstrom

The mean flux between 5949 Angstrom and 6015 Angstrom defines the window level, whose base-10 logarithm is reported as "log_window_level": 1.04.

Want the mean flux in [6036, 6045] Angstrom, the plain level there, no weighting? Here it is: 10.5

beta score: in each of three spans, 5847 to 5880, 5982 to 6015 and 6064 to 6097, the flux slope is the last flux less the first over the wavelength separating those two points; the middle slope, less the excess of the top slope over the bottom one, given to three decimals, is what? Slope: 0.017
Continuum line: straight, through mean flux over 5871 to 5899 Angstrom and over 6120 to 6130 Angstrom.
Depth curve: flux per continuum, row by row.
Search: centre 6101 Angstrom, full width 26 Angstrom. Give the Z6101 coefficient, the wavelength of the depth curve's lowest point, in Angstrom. 6098.0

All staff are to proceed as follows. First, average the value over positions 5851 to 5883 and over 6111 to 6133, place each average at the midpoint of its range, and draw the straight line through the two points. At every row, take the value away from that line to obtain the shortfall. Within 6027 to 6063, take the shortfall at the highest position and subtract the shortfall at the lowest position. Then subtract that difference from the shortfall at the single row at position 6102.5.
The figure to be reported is 0.13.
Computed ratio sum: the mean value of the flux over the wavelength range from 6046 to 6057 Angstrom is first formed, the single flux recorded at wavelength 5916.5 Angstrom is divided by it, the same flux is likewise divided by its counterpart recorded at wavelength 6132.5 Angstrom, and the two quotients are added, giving 1.87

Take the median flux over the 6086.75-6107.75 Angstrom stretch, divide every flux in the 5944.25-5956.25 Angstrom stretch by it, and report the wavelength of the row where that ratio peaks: 5951.0 Angstrom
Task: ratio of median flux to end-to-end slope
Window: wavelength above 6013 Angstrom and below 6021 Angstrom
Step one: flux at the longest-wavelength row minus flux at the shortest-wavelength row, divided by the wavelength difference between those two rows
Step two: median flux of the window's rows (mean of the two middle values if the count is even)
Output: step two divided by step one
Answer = -69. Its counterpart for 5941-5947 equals -277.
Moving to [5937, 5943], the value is -270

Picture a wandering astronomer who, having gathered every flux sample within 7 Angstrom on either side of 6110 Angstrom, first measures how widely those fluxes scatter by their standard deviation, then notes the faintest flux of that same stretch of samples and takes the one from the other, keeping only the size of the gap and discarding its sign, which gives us 9.8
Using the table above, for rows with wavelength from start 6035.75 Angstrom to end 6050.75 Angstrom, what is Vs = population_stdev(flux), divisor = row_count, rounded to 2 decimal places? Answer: 0.37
